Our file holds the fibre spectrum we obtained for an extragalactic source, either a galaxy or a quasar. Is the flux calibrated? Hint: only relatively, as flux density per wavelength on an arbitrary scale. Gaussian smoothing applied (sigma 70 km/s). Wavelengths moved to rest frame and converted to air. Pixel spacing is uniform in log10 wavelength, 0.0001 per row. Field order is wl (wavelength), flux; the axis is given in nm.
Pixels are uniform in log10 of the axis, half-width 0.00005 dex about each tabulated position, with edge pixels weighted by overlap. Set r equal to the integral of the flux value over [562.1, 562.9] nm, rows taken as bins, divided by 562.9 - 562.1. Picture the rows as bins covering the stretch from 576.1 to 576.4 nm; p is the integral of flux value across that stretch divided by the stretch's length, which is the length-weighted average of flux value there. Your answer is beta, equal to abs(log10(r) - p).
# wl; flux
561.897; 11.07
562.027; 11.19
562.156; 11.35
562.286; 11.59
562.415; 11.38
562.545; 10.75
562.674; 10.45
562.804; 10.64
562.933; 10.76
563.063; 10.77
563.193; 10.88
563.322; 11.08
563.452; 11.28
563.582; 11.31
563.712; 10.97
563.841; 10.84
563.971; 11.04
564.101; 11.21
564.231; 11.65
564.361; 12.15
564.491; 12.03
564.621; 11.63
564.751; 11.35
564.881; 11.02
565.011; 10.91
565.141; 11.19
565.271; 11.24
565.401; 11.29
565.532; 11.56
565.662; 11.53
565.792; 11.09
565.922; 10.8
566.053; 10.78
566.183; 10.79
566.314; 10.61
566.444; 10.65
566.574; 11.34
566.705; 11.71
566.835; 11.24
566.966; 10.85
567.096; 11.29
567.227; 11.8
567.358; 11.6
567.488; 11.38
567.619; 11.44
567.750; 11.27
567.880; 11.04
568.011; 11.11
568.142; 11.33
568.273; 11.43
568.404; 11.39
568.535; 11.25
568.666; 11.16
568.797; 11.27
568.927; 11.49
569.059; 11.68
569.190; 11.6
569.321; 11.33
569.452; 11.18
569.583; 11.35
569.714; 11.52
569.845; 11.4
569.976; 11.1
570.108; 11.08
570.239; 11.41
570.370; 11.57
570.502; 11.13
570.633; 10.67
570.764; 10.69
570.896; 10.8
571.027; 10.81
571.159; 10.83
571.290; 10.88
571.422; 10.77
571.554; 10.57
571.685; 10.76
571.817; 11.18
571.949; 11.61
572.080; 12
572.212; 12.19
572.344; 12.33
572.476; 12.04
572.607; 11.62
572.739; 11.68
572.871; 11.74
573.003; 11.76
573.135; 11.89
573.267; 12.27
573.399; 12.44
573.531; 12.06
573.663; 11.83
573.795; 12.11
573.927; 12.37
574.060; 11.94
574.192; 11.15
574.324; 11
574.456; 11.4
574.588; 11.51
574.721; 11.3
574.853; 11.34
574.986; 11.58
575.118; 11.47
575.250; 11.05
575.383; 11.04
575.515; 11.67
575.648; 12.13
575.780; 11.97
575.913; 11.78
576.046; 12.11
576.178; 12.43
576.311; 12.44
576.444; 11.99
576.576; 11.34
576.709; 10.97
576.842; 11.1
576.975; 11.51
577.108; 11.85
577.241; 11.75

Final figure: 11.3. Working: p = 12.4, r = 11.0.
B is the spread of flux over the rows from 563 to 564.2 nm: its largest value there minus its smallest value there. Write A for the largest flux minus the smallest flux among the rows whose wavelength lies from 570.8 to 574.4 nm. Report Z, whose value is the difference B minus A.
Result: -1.3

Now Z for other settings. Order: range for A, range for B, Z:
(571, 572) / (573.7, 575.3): 0.3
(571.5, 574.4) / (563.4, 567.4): -0.3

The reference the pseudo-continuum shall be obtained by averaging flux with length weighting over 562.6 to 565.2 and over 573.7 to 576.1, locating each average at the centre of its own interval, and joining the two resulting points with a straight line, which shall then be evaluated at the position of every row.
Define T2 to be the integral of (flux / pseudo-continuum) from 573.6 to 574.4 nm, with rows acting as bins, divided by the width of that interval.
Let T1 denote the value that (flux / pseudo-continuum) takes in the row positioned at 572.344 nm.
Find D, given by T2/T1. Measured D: 0.95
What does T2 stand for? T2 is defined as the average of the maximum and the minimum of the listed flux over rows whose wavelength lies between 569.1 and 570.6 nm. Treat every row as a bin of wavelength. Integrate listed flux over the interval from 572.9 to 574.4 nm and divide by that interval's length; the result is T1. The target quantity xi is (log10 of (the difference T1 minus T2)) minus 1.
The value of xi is -1.26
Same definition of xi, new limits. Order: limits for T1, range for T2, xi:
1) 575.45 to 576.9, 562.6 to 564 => -1.03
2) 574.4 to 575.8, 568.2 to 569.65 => -2.20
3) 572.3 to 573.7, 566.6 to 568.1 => -1.19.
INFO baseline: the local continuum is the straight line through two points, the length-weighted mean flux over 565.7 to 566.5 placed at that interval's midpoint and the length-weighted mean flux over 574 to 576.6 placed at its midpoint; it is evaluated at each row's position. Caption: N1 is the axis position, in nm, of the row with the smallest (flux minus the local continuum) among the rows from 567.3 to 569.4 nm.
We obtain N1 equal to 567.880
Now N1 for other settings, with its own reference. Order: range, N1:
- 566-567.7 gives 566.314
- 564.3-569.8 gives 566.314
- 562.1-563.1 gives 562.674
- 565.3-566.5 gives 566.314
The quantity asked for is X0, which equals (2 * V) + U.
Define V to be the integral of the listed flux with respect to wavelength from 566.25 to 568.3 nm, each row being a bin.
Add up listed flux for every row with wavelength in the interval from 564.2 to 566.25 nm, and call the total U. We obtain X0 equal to 227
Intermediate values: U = 181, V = 23.1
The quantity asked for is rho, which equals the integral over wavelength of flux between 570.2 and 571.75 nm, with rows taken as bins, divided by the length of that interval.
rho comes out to 10.9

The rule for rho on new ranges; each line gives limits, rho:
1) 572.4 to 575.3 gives 11.7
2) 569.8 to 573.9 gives 11.5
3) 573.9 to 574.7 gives 11.5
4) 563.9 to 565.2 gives 11.4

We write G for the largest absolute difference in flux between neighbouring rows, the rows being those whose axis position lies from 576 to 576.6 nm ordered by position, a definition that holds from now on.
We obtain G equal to 0.65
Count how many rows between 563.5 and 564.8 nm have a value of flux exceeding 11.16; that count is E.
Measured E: 7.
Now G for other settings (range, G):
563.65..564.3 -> 0.44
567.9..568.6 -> 0.22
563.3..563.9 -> 0.34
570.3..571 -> 0.46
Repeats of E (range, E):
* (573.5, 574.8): 8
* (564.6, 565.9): 7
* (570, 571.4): 2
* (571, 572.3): 4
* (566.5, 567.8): 9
